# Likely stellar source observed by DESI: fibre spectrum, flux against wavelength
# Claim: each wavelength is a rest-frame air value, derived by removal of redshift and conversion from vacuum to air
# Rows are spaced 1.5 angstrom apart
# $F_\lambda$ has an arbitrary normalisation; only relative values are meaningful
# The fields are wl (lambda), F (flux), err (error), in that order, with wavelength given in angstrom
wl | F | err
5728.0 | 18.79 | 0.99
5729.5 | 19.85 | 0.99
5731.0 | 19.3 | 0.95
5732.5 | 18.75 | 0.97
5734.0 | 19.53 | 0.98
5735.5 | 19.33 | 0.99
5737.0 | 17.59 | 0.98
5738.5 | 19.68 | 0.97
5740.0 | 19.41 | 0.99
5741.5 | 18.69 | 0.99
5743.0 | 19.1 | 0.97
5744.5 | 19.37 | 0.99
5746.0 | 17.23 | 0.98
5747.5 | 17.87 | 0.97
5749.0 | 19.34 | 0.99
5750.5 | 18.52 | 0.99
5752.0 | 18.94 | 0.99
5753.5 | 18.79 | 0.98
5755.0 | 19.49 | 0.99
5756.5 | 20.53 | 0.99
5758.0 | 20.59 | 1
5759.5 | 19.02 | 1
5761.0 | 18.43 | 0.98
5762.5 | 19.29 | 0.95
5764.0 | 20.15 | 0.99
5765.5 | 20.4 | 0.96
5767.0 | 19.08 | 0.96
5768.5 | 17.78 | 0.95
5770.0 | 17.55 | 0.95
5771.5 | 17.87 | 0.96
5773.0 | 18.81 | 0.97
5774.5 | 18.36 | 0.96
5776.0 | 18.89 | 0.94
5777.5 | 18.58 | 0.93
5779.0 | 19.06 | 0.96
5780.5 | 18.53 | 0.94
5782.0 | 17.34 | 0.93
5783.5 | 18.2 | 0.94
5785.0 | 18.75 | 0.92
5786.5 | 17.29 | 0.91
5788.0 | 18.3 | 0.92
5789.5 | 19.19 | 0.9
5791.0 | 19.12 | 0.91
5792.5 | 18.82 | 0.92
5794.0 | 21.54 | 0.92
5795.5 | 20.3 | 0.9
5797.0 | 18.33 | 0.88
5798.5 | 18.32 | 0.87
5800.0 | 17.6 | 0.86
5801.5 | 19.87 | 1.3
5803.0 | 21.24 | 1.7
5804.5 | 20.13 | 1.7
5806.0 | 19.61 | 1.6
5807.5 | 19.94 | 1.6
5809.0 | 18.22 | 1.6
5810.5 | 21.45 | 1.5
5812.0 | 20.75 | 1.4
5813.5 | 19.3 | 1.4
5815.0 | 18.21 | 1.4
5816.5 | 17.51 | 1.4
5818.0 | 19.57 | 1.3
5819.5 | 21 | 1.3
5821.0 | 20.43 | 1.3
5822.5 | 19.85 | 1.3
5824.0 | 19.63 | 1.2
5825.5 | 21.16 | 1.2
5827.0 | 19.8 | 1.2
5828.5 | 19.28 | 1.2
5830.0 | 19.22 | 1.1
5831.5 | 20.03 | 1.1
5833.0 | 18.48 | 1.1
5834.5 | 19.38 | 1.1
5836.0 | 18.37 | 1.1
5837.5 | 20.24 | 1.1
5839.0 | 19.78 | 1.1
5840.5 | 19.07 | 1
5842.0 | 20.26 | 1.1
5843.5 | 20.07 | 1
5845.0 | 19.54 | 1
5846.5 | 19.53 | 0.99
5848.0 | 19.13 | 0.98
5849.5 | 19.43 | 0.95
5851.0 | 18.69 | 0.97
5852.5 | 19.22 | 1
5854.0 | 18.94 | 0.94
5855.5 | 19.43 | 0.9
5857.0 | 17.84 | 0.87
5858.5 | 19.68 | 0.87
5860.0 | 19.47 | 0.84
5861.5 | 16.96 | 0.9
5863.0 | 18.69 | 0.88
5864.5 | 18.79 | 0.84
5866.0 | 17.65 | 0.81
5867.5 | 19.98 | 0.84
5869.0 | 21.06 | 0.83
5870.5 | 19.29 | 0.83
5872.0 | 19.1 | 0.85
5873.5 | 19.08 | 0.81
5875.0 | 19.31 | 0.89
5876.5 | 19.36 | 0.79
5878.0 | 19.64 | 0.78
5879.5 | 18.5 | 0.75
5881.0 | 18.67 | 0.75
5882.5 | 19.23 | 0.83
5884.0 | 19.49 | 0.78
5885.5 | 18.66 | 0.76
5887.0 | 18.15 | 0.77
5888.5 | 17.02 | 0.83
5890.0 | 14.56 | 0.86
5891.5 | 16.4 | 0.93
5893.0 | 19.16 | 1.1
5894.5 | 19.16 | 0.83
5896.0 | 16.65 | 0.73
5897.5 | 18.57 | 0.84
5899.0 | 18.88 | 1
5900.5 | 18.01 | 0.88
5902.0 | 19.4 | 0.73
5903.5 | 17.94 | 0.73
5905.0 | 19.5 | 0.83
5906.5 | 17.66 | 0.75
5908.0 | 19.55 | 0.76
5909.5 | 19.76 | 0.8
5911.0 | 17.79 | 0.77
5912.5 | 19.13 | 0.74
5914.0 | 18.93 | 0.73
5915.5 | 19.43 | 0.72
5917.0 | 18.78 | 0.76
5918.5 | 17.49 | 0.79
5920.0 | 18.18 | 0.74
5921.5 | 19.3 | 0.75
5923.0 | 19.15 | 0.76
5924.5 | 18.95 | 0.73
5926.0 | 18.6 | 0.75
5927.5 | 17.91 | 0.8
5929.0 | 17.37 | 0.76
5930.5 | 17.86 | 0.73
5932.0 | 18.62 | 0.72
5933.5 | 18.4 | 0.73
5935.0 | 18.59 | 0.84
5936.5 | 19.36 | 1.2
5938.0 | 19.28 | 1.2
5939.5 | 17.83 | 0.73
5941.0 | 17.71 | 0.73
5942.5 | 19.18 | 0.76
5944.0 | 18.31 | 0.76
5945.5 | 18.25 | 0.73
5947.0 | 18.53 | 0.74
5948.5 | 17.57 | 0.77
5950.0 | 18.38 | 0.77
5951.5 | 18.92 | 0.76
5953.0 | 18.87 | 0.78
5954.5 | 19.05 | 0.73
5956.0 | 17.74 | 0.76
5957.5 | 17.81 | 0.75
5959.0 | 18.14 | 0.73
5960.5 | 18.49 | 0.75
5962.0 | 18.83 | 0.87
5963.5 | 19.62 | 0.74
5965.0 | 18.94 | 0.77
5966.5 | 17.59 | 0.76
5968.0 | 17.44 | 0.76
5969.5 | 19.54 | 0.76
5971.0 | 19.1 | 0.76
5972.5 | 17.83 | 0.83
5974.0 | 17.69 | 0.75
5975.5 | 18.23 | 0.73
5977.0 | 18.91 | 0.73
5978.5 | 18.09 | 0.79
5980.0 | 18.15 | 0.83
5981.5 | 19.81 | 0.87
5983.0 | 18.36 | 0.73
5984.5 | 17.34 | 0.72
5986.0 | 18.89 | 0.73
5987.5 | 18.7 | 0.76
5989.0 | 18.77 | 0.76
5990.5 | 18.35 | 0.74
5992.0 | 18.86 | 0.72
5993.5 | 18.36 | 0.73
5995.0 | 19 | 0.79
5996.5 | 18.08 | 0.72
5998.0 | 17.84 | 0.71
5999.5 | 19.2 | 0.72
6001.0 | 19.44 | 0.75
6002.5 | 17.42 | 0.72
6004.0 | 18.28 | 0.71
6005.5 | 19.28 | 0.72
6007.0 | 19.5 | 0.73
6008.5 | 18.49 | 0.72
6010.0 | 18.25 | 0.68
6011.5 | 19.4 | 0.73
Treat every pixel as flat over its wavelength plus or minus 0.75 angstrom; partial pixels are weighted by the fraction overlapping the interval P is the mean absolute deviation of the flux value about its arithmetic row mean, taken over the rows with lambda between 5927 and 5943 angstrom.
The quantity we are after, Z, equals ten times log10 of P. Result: -2.4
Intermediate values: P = 0.58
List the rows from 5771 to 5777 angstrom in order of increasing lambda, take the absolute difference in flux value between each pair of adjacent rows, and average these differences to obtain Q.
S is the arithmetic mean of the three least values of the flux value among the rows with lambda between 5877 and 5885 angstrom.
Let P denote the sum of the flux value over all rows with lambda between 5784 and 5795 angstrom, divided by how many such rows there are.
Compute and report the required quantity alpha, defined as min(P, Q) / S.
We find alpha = 0.034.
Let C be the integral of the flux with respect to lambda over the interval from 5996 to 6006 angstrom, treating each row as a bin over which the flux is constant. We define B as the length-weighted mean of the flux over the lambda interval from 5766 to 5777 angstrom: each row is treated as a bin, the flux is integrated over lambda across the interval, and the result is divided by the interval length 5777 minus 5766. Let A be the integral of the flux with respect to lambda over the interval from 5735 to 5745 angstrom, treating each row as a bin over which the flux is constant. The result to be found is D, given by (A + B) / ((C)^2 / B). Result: 0.112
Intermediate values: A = 190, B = 18.4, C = 185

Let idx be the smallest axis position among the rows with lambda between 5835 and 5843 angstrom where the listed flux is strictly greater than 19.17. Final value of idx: 5837.5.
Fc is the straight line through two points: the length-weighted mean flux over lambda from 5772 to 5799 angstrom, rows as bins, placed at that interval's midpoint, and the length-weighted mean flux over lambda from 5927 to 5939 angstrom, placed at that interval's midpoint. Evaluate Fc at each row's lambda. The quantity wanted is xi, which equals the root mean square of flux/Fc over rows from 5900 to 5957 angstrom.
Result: 1.008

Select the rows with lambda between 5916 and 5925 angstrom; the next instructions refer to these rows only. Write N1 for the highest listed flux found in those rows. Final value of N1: 19.3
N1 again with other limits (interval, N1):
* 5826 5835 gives 20.03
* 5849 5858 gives 19.43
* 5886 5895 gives 19.16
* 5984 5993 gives 18.89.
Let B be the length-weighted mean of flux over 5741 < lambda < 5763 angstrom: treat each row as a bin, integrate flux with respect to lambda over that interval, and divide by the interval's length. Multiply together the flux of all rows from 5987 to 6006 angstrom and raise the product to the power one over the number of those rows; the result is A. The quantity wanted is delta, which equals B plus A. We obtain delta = 37.6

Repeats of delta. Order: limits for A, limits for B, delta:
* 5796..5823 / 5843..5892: 38.3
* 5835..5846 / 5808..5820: 39.1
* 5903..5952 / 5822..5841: 38.1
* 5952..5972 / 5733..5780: 37.5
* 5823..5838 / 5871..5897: 37.9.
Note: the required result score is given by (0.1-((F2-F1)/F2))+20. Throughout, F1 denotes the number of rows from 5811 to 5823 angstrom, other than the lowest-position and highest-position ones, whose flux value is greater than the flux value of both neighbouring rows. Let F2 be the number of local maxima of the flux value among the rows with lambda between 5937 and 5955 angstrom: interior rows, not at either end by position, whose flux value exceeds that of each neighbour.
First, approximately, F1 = 1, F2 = 3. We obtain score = 19.4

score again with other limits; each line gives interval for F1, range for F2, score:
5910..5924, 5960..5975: 20.6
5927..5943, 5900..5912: 19.8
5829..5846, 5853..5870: 20.4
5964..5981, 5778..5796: 19.8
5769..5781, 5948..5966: 20.1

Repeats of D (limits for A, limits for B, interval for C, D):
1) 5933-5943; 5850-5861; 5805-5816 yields 0.084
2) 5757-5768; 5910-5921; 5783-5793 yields 0.126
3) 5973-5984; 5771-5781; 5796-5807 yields 0.091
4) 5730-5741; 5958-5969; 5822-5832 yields 0.107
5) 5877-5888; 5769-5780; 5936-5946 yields 0.121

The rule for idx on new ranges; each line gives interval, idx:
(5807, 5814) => 5807.5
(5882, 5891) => 5882.5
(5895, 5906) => 5902.0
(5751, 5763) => 5755.0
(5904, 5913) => 5905.0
